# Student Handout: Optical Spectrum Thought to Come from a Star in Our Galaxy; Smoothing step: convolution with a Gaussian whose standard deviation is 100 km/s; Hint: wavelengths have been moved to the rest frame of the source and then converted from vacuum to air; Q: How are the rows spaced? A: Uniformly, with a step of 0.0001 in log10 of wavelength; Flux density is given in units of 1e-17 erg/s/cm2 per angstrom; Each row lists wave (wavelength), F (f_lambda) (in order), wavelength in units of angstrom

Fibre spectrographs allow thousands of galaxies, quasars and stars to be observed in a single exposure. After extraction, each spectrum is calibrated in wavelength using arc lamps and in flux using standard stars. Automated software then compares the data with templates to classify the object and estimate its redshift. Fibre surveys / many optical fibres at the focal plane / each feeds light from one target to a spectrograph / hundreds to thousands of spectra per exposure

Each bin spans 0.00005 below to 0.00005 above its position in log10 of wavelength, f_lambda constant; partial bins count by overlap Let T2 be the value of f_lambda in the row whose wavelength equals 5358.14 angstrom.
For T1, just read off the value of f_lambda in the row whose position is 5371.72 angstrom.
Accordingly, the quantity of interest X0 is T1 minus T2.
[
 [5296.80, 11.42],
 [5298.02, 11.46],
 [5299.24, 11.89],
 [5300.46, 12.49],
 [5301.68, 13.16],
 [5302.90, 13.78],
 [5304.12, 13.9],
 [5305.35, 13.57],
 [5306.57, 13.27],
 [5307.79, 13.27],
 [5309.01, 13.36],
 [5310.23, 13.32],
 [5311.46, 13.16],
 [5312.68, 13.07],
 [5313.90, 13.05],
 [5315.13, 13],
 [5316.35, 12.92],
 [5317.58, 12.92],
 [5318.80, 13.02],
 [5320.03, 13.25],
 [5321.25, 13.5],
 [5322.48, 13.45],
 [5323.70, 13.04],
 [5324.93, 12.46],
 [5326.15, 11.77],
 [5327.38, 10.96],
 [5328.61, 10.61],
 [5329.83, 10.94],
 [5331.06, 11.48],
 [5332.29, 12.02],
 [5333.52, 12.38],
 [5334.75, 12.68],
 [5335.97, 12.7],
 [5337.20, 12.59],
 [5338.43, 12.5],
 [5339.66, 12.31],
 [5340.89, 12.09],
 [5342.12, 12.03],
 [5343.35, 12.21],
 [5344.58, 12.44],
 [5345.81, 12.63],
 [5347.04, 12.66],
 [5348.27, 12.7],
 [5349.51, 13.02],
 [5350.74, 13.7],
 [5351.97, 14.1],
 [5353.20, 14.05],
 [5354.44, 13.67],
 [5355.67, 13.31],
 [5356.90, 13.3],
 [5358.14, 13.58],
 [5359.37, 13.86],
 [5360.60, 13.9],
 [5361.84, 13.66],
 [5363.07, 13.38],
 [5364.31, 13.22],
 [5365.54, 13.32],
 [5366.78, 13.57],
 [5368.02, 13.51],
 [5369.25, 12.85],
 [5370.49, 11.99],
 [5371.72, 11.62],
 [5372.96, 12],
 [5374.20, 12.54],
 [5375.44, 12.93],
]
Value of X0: -2.0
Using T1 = 11.62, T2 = 13.58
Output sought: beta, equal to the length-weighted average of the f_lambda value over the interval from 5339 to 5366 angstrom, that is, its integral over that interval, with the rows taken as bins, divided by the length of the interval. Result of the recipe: 13.1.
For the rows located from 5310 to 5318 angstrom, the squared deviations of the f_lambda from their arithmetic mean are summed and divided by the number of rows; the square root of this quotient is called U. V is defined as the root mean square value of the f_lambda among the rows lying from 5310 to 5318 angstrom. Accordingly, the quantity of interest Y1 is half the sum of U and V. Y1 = 6.60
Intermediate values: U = 0.13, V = 13.1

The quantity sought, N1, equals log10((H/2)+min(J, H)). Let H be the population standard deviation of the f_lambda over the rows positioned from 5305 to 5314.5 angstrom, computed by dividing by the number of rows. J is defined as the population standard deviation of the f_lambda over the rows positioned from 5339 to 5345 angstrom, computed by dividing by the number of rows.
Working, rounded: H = 0.16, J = 0.15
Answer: -0.64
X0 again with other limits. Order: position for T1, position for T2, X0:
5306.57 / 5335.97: 0.6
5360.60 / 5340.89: 1.8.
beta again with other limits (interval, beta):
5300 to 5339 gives 12.7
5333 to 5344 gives 12.4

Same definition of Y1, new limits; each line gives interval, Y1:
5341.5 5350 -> 6.42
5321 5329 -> 6.69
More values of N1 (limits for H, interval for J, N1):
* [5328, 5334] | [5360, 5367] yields -0.25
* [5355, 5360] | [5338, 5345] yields -0.54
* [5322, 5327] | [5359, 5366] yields -0.24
